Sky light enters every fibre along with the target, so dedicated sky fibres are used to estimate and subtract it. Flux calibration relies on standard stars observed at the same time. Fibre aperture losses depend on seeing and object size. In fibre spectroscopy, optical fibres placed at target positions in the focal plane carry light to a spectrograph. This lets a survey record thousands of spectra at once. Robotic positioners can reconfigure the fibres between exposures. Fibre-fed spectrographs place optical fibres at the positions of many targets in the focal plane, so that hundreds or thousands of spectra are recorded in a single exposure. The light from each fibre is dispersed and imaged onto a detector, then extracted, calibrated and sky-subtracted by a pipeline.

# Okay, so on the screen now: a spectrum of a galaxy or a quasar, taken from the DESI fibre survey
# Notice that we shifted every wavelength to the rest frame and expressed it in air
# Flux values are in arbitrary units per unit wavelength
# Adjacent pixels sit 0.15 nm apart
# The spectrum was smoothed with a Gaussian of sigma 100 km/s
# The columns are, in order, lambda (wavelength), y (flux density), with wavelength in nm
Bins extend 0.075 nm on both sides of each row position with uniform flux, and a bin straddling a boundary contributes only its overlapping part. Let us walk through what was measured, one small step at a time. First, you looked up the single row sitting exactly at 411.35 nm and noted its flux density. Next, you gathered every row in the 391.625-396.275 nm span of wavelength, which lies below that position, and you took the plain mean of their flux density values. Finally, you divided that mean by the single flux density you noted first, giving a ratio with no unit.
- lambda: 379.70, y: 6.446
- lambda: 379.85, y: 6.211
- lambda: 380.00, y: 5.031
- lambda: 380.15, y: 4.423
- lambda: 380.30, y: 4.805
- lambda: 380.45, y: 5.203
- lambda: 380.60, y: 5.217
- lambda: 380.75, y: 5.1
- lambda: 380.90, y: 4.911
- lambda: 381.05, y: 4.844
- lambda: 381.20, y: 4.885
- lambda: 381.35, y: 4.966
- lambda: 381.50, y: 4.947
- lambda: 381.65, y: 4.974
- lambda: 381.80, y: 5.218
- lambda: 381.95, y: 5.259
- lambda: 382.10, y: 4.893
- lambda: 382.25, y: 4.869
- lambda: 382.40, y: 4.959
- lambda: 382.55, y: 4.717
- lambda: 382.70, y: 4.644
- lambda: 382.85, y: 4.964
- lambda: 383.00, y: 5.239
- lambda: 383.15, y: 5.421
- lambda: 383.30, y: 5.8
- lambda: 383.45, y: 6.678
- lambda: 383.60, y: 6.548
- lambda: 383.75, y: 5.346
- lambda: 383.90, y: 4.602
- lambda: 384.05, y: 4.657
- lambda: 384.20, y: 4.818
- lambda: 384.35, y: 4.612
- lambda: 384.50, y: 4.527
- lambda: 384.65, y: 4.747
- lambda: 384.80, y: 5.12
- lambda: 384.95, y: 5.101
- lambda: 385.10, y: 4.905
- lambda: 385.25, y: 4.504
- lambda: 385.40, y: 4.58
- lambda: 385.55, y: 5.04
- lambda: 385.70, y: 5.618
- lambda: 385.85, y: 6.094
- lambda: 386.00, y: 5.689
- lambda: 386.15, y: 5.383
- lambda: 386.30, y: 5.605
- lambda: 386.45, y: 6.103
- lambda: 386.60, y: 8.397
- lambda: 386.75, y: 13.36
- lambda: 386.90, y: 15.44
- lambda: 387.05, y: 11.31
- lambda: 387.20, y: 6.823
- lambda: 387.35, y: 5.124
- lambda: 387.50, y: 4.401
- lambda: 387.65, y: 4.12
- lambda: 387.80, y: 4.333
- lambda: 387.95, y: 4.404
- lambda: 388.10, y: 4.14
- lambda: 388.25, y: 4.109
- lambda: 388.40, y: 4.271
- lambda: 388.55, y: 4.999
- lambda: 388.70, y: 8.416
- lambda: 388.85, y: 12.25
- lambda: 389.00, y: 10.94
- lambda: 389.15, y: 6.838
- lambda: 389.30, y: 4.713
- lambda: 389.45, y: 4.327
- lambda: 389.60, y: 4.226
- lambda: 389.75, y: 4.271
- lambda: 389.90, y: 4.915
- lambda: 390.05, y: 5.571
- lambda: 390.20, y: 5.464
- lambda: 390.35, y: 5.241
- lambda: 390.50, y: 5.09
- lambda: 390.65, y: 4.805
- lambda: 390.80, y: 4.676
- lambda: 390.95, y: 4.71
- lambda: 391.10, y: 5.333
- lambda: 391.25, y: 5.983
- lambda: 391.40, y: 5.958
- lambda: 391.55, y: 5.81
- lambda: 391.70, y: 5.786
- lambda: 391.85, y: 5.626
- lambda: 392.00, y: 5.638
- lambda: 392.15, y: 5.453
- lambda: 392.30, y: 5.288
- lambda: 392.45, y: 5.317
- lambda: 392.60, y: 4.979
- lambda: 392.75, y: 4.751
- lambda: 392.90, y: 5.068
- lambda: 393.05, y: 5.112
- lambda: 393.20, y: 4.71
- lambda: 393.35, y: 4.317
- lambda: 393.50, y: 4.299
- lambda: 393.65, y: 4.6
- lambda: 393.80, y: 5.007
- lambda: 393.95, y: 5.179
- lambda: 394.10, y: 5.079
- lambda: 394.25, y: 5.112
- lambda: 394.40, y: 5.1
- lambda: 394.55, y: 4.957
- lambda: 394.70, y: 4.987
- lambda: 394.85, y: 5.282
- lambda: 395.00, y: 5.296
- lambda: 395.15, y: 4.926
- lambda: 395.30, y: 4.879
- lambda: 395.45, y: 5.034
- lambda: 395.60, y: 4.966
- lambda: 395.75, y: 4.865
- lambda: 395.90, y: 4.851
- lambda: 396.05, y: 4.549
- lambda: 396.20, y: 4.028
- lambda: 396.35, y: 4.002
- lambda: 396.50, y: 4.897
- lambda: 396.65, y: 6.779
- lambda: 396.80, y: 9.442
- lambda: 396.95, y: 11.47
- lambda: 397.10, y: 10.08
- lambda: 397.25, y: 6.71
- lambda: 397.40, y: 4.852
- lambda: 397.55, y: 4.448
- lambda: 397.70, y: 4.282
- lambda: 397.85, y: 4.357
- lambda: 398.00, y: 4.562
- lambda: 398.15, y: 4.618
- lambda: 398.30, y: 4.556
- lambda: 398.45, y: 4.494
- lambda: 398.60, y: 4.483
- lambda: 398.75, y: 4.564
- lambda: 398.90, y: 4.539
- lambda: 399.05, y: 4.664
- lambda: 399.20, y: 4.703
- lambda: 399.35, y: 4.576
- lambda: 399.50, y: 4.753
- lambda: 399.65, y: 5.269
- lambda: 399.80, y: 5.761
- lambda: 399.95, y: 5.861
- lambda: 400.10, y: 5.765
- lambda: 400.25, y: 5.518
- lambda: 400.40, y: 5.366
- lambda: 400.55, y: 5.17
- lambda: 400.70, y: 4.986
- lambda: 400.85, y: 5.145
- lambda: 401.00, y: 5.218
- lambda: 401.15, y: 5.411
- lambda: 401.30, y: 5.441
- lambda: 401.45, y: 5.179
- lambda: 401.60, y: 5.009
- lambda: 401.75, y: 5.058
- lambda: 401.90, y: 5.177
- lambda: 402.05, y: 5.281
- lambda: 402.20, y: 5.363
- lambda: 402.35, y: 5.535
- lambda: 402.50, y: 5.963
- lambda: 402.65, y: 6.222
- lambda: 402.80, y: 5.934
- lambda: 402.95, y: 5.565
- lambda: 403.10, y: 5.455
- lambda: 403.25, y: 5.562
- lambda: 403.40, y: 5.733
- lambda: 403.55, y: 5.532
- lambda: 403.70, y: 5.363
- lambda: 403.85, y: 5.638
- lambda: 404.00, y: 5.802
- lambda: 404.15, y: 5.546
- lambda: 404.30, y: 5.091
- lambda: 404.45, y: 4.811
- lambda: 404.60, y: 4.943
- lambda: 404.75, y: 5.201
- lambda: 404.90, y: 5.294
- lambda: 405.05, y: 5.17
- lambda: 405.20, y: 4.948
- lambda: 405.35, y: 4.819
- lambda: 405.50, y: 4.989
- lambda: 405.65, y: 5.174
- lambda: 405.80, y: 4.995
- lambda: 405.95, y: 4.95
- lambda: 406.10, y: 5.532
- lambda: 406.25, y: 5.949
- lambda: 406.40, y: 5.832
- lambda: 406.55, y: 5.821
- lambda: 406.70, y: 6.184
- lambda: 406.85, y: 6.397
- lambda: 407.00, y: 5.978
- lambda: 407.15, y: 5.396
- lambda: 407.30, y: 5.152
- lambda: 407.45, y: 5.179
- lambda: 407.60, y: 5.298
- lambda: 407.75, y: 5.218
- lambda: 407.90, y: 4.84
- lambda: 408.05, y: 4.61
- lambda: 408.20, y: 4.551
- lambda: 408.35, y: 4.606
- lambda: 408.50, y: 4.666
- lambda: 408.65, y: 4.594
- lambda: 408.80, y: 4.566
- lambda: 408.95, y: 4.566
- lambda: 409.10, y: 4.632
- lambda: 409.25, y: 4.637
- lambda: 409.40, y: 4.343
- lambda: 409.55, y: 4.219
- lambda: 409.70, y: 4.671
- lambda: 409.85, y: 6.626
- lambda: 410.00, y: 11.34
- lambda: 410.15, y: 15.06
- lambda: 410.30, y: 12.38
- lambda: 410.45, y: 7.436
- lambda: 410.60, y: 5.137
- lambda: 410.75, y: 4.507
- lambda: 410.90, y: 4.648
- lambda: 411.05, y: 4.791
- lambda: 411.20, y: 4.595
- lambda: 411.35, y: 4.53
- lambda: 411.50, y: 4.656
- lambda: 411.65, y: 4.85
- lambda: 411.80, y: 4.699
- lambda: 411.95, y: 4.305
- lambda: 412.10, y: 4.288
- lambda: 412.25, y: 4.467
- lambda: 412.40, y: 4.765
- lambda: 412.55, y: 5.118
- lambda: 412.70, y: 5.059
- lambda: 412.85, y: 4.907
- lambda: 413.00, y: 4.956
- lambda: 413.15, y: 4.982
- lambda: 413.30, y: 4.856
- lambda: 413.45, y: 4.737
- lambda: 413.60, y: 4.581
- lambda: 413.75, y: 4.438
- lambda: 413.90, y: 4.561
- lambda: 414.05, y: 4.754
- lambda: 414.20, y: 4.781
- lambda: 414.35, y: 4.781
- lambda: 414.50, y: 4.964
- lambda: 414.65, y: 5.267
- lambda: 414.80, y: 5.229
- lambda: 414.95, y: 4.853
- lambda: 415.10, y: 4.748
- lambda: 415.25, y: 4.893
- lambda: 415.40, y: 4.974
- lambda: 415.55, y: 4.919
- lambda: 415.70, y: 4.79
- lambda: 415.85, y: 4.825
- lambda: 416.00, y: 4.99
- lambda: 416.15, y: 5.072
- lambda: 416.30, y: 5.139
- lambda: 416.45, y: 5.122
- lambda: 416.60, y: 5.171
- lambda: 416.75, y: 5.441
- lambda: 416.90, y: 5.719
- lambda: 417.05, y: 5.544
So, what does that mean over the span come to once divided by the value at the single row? 1.10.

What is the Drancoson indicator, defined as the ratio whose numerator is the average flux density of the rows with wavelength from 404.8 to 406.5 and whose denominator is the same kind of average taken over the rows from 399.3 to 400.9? 0.99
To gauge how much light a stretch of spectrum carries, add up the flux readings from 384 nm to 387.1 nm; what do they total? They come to 136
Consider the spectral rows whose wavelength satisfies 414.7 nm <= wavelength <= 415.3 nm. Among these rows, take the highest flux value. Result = 5.229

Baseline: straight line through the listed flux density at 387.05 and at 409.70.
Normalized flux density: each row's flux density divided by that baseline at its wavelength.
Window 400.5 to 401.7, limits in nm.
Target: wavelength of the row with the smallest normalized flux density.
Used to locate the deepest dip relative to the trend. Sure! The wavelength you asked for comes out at 400.70 nm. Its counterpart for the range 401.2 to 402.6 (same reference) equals 401.60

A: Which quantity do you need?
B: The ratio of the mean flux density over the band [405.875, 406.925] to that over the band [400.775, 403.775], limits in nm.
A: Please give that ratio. 1.06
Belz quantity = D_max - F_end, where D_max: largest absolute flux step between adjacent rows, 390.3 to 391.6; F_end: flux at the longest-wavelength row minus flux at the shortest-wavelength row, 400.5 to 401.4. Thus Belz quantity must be 0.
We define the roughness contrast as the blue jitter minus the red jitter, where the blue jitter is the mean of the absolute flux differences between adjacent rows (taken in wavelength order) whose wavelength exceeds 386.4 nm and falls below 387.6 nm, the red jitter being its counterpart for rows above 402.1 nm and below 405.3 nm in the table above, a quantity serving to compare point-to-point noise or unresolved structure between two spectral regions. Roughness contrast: 2.7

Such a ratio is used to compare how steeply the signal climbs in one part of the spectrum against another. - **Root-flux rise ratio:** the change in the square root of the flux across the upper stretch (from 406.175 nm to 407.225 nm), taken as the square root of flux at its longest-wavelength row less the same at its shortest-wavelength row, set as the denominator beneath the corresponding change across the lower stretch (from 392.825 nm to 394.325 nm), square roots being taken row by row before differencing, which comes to -0.1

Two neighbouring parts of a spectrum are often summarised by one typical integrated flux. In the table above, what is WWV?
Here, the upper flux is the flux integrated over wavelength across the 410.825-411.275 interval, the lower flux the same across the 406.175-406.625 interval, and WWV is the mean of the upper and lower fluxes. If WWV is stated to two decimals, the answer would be 2.37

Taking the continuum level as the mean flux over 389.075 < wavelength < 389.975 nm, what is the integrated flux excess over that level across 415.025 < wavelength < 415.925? -0.02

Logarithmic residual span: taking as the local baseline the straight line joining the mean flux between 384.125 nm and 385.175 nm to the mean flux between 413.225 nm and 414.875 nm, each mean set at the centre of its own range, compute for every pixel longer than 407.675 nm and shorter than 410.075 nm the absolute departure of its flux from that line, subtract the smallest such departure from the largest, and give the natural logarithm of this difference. 1.9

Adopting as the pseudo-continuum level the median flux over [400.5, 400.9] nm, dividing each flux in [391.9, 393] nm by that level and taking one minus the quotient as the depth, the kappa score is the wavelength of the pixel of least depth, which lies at 392.00 nm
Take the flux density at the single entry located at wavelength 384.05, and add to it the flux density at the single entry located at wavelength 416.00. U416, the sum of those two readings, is 9.6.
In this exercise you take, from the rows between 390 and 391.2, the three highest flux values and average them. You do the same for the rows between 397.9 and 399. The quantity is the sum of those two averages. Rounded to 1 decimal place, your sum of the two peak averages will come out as 10.0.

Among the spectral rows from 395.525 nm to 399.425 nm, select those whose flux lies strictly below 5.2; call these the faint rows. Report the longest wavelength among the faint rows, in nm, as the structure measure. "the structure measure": 399.35 nm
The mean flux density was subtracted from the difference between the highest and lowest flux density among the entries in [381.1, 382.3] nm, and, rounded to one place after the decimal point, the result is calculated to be -4.6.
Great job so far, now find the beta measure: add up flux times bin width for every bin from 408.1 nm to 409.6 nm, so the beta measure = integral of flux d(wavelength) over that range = 6.8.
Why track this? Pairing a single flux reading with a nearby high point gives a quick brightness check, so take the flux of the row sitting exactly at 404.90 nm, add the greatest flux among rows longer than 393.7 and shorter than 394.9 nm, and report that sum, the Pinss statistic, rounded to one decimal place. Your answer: 10.6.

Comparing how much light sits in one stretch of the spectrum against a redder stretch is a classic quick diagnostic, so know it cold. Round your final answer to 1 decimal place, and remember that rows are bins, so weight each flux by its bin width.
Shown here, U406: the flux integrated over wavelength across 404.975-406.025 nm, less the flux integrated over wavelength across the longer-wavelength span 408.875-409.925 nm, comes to 0.2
